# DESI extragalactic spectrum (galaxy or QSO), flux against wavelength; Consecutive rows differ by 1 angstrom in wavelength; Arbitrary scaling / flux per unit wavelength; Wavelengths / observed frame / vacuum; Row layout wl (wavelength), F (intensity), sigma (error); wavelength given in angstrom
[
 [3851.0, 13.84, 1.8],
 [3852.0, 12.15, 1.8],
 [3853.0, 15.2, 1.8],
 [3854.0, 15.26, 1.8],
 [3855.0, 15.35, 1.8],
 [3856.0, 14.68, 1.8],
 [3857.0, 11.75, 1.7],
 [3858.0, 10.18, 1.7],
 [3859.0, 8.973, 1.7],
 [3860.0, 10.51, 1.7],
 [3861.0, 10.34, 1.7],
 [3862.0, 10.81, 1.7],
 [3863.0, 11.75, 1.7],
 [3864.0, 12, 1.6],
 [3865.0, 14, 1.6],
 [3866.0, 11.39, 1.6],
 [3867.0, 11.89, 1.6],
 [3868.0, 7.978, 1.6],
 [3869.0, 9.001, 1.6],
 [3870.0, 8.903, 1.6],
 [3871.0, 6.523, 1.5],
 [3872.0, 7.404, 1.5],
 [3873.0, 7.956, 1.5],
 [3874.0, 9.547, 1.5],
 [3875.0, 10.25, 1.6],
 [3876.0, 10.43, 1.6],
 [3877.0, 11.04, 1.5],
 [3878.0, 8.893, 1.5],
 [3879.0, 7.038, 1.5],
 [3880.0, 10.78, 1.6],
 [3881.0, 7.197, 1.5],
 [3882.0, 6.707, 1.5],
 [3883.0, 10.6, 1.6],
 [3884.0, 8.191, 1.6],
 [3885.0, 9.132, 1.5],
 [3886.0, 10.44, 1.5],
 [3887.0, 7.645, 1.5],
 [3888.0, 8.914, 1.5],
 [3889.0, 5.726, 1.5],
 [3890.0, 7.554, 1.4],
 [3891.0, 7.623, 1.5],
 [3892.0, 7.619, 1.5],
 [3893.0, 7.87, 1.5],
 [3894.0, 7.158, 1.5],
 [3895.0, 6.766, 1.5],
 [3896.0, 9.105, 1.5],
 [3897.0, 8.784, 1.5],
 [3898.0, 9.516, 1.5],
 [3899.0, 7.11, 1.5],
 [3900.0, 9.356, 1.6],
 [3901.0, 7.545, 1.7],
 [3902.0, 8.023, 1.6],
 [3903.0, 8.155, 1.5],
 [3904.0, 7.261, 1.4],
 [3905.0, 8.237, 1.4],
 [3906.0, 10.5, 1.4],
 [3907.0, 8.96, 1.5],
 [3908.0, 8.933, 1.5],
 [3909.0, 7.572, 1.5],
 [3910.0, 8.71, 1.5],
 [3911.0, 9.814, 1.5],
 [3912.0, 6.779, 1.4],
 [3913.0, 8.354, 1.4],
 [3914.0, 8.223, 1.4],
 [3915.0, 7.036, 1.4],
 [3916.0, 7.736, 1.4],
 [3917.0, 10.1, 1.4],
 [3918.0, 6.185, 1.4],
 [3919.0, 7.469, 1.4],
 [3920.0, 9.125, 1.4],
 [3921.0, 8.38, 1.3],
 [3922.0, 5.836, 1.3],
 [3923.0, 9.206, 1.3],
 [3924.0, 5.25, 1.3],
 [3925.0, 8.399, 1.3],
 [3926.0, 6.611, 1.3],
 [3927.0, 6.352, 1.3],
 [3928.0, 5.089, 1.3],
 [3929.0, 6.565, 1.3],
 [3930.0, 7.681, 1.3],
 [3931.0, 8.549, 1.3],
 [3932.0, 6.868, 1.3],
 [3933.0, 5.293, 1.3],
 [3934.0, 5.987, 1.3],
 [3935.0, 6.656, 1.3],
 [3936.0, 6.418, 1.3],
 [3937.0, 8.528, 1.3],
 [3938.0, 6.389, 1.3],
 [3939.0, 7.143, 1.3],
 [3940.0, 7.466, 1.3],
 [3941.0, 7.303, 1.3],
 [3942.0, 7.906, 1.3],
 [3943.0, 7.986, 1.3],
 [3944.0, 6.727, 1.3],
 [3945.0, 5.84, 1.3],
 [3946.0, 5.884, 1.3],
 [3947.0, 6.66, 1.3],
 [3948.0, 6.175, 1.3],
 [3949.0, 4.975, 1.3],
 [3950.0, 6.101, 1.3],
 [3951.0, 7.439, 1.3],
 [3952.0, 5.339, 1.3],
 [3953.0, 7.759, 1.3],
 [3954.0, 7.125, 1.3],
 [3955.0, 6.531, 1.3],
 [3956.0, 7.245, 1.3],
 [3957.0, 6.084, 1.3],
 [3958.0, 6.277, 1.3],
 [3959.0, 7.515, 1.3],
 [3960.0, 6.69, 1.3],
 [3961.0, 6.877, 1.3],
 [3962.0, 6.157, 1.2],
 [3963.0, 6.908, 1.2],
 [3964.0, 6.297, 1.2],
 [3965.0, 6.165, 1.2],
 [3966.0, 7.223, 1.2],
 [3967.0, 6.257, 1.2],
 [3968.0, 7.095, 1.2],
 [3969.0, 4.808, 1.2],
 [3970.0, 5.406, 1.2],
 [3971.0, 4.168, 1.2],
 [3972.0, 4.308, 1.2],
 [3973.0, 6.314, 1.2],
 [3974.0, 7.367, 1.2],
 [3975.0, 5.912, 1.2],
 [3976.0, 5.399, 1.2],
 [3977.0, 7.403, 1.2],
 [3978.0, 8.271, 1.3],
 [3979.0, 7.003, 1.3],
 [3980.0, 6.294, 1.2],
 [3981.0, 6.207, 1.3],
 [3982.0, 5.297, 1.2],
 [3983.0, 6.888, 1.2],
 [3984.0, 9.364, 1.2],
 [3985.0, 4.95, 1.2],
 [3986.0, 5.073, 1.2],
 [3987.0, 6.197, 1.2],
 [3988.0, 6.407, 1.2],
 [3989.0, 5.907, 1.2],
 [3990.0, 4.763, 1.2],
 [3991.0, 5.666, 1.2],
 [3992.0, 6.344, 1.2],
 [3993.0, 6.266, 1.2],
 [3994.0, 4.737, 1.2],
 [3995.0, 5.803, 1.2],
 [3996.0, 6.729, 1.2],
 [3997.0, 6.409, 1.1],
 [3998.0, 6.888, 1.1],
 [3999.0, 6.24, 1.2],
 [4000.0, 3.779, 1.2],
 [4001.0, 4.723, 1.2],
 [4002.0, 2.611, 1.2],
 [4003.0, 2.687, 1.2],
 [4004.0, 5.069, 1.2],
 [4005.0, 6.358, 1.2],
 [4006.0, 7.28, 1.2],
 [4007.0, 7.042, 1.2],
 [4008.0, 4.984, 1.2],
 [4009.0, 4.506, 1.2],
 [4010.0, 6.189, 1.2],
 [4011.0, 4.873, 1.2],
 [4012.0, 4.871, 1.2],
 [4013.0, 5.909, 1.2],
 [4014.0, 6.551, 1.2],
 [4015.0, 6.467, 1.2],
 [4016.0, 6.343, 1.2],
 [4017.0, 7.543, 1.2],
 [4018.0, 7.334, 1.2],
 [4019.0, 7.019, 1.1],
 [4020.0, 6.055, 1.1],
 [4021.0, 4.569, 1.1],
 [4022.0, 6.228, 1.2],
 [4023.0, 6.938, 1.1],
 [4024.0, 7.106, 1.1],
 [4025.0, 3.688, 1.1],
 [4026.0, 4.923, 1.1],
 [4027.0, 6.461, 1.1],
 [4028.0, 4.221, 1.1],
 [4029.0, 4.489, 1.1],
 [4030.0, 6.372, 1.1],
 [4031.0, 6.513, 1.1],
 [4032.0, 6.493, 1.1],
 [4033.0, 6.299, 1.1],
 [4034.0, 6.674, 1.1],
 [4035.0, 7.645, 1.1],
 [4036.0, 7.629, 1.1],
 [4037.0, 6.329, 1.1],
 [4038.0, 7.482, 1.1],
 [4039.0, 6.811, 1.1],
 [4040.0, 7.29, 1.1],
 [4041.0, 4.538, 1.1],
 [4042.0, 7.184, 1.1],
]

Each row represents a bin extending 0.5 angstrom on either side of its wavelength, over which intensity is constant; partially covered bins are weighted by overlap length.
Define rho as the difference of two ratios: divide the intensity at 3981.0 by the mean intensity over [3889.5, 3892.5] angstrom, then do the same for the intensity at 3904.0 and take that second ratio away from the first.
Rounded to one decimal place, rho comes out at -0.1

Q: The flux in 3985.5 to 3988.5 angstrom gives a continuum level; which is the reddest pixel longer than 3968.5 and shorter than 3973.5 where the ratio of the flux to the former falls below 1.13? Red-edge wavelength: 3973.0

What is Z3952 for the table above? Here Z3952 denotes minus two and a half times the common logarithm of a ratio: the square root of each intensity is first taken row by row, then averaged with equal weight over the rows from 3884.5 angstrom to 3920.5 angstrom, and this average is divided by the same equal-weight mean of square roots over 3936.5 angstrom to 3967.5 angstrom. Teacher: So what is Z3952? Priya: -0.105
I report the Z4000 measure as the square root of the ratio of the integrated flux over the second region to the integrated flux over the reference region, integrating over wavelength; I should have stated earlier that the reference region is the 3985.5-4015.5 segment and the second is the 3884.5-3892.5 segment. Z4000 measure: 0.6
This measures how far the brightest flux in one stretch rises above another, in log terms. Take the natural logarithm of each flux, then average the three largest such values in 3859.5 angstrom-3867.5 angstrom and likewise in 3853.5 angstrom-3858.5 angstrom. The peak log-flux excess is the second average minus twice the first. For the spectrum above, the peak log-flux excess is -2.35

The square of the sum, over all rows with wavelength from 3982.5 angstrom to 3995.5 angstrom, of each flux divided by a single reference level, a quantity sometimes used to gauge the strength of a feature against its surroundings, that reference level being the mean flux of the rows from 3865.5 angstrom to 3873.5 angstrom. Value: 78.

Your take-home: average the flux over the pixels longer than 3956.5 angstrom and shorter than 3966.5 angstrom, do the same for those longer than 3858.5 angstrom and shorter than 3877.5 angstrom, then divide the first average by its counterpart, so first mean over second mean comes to 0.66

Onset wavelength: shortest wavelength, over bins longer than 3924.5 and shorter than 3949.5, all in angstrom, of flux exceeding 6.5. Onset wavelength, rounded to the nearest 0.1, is 3925.0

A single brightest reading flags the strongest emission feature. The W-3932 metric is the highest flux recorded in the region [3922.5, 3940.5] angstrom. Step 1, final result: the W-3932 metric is 9.206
